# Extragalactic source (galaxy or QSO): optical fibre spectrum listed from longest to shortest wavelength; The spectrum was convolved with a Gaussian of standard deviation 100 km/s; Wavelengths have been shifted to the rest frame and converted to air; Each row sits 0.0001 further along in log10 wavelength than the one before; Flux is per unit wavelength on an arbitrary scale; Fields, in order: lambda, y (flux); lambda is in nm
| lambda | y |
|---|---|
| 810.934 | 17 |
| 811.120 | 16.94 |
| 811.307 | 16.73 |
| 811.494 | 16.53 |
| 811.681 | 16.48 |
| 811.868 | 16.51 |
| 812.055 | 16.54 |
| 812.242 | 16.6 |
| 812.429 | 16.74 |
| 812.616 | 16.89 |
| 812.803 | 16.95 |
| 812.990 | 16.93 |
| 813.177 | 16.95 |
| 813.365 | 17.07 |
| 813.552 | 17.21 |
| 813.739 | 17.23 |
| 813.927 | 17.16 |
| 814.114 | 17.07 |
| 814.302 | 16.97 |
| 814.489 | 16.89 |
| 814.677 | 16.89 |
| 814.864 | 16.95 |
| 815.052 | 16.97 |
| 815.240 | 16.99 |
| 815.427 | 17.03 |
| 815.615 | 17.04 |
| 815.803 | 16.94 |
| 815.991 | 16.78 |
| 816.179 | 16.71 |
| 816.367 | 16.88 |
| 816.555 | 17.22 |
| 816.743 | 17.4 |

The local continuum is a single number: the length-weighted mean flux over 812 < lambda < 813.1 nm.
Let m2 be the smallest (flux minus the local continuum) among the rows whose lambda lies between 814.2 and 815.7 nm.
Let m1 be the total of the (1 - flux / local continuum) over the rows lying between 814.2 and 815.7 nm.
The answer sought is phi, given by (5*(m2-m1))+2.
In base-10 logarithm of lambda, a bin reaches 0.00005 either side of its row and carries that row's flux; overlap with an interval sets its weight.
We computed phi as 2.9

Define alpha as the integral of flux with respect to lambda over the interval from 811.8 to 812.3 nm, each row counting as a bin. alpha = 8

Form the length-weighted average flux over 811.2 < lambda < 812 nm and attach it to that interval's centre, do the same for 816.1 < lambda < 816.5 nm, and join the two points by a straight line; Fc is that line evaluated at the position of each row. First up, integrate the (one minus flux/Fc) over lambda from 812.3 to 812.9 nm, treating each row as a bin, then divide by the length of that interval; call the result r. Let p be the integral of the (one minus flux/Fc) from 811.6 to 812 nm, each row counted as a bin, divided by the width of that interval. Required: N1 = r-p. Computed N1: -0.018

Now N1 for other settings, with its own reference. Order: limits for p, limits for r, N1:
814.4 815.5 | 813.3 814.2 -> -0.016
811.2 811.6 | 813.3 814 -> -0.024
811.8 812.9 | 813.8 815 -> -0.010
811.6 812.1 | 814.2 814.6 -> -0.016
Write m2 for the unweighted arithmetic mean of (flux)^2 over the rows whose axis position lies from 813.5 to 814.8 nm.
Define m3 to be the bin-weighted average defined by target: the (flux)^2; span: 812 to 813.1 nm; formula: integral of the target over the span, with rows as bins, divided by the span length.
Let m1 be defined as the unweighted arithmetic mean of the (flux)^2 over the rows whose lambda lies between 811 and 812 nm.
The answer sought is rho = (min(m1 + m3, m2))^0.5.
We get 17.1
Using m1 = 277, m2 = 291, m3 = 282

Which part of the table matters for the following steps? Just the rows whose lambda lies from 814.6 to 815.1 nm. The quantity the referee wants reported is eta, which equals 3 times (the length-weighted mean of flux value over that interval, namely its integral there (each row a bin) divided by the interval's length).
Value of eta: 50.8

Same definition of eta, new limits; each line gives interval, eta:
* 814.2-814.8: 50.8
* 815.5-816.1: 50.7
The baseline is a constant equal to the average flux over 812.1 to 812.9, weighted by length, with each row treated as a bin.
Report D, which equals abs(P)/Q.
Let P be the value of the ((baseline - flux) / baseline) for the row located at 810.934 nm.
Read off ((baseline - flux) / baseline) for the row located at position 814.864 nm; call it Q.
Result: -1.31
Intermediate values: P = -0.013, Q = -0.010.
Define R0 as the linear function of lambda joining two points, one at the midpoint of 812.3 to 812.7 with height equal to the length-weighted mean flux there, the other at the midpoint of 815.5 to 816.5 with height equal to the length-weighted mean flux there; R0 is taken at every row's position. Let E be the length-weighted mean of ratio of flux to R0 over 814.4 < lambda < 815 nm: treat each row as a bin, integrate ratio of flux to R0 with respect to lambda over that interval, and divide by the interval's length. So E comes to 1.00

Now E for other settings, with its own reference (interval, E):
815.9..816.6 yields 1.00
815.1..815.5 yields 1.01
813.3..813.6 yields 1.02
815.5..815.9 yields 1.01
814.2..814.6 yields 1.00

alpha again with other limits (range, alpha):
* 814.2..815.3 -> 19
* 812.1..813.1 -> 17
